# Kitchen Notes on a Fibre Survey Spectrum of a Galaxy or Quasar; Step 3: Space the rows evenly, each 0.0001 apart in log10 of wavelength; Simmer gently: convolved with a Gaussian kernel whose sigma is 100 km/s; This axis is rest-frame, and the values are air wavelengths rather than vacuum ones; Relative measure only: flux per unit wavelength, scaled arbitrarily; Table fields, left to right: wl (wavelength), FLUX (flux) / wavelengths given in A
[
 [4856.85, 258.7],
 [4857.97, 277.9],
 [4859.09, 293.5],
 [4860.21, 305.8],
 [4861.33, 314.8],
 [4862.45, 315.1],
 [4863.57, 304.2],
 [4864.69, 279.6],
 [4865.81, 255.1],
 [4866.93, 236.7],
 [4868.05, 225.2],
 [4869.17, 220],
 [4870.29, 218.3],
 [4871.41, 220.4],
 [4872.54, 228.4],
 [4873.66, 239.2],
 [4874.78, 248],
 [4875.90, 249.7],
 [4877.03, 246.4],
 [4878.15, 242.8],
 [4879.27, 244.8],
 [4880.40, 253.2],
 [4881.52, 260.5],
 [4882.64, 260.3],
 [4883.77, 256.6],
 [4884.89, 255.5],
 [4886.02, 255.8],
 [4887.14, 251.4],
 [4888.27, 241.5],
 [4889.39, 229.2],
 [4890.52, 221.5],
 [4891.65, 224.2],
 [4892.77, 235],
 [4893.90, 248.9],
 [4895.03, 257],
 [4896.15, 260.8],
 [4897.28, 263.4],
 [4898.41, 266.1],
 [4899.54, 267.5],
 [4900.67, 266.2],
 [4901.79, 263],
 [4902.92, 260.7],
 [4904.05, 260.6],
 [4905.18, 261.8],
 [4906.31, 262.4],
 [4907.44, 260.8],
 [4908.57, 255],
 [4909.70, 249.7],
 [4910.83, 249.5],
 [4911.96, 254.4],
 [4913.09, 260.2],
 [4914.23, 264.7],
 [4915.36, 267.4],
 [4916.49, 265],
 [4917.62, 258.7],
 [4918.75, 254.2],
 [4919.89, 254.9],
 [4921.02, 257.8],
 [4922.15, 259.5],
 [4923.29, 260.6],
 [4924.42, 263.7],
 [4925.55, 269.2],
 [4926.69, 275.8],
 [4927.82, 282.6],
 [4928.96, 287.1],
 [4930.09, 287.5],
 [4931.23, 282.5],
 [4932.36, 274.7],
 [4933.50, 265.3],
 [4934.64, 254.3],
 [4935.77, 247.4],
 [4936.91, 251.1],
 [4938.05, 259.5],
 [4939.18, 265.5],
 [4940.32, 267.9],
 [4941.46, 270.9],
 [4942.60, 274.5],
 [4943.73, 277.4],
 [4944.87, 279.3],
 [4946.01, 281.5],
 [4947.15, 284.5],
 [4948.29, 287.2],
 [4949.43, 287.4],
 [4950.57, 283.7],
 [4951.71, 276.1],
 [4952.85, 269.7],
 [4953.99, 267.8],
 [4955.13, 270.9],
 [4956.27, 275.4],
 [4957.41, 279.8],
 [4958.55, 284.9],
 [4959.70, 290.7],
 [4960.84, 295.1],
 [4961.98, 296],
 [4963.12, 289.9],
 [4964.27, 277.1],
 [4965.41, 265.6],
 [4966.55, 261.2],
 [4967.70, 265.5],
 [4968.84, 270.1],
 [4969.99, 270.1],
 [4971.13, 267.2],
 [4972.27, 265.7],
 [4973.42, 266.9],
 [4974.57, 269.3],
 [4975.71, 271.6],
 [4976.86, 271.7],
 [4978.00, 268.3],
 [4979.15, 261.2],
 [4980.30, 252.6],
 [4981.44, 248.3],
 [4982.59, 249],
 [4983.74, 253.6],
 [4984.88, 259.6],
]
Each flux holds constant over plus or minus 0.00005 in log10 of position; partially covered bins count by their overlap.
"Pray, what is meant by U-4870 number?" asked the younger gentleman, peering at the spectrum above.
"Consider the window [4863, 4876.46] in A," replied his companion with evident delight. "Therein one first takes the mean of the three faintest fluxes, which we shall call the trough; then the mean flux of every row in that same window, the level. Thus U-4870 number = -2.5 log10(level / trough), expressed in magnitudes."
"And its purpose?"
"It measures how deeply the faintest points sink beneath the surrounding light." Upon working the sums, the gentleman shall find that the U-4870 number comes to -0.11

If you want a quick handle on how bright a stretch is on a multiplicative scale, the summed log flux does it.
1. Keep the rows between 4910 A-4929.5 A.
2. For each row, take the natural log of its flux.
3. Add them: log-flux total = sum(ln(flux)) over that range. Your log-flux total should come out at 94.8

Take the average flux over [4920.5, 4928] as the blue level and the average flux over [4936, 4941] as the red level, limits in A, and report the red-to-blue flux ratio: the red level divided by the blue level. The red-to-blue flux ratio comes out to 0.98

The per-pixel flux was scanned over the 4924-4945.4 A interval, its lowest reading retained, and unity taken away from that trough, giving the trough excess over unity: 246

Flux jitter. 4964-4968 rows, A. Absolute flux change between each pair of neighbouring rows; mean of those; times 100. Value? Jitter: 673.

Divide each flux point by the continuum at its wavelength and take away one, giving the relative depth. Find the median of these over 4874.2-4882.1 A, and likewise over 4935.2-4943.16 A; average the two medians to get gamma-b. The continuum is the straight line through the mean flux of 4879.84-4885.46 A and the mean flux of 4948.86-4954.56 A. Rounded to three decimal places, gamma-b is -0.028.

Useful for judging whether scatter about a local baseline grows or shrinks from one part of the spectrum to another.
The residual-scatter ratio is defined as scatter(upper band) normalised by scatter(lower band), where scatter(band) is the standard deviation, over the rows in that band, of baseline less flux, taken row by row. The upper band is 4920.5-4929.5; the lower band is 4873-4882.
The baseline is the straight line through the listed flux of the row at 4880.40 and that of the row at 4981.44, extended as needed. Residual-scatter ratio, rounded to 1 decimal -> 1.7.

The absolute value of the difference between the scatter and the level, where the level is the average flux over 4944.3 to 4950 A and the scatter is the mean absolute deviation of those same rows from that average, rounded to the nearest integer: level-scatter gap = 281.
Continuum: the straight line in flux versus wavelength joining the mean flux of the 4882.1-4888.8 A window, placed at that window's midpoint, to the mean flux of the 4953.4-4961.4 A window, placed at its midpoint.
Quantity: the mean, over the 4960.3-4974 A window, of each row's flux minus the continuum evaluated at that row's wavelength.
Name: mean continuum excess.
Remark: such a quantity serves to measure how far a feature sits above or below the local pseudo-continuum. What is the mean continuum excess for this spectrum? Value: -10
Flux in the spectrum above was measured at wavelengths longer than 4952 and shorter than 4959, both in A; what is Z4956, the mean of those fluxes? 275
